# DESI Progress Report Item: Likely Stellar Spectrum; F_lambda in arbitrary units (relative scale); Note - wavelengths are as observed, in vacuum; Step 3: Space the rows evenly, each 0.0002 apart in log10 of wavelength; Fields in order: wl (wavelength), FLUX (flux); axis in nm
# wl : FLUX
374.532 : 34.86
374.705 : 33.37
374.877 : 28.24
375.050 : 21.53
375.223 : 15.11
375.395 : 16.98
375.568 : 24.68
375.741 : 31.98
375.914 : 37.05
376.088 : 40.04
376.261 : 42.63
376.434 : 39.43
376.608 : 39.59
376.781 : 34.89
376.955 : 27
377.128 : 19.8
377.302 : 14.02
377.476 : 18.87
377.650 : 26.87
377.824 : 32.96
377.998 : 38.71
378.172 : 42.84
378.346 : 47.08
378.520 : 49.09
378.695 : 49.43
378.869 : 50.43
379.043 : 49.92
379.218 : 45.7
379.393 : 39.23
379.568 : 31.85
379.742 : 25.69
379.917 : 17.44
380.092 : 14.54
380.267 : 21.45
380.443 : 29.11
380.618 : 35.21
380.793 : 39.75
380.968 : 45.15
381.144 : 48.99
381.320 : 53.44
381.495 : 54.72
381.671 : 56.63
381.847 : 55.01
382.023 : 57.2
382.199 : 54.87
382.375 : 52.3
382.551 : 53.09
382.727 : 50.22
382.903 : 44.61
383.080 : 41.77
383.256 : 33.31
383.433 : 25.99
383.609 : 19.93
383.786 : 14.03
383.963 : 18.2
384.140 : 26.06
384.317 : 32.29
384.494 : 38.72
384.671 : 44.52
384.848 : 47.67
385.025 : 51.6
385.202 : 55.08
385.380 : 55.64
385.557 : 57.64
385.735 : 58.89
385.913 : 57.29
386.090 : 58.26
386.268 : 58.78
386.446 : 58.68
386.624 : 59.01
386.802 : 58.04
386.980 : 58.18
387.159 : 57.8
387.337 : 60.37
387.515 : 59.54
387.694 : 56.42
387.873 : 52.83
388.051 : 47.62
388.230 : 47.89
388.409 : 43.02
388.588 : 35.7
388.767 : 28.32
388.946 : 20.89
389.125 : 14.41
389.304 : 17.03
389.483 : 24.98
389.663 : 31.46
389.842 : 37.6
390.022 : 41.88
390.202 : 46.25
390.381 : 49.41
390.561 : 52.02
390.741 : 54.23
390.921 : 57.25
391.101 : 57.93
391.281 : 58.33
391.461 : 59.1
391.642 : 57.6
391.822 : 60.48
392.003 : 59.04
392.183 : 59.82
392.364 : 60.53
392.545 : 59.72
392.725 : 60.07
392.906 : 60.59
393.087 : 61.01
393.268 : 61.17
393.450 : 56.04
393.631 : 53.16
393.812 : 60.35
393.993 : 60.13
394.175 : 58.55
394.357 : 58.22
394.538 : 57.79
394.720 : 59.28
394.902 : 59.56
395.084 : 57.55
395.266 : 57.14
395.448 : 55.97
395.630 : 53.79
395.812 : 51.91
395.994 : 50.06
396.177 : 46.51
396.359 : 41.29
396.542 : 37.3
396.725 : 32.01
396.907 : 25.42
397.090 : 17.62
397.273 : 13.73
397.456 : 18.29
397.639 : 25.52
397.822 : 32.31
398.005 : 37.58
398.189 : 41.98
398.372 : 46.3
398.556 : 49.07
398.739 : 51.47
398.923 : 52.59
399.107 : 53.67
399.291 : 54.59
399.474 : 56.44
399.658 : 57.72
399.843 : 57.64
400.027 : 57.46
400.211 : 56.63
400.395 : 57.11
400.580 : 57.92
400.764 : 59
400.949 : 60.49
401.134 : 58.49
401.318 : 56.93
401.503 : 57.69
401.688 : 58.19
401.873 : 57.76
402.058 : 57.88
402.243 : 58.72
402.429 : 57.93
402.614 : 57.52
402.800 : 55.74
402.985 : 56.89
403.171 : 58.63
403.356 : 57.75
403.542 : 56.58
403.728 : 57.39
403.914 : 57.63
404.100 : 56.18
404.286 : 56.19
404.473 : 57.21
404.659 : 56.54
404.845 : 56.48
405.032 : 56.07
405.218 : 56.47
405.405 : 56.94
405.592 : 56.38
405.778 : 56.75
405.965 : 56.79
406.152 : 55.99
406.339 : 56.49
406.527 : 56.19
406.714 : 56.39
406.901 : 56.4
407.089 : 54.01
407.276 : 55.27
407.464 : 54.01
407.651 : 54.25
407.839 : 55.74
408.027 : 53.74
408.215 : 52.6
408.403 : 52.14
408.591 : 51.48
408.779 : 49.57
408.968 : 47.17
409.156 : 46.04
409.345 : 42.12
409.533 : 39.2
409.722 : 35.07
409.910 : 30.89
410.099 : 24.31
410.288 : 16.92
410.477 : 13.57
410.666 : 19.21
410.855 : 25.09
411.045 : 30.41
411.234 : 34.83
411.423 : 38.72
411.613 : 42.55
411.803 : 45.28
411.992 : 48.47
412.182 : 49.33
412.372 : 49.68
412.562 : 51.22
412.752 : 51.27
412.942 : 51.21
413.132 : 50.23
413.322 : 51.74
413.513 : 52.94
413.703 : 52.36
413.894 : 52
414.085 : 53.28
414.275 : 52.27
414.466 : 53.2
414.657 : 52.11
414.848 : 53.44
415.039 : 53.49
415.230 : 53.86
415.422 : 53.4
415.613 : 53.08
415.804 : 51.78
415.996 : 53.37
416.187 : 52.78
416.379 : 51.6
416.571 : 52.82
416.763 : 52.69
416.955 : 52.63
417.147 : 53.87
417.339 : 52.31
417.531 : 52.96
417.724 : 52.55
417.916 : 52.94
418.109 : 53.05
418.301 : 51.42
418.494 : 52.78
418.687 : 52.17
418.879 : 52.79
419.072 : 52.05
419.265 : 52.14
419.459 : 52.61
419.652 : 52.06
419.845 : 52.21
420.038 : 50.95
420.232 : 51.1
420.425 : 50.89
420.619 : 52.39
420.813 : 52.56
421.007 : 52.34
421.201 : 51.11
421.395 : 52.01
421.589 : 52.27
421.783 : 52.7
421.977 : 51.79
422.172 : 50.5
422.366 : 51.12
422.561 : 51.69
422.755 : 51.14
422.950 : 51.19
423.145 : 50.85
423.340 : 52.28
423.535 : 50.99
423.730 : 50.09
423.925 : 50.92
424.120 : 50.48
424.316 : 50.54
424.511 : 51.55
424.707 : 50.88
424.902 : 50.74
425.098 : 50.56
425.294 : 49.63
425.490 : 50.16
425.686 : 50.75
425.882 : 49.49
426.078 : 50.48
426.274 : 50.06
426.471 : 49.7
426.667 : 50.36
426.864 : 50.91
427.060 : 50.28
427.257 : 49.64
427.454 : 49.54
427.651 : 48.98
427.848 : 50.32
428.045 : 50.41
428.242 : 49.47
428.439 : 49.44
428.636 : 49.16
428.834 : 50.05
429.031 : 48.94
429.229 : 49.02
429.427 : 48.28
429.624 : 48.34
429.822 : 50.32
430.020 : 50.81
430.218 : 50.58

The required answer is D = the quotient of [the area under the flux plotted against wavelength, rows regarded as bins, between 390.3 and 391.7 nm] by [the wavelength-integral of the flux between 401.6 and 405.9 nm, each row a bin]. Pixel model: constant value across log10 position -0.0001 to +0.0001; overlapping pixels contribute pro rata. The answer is 0.3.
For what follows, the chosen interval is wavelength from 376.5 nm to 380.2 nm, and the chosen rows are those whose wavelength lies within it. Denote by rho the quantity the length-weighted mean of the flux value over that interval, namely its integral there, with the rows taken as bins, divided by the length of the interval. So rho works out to 34.1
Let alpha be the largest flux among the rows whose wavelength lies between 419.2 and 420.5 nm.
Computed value 52.61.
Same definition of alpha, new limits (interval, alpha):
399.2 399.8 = 57.72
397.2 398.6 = 49.07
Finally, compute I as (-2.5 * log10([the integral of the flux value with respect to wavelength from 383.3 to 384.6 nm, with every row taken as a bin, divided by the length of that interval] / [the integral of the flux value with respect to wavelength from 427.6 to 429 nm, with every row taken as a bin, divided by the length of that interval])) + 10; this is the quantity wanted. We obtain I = 10.7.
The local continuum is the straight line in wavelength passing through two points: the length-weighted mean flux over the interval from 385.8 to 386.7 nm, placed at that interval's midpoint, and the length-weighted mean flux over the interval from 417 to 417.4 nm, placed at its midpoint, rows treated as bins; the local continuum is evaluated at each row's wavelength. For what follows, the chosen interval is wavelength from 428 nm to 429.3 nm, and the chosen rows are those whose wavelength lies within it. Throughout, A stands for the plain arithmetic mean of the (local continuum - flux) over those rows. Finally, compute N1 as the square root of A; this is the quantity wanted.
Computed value 1.3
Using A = 1.7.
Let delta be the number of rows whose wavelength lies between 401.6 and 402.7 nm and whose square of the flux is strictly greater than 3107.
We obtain 6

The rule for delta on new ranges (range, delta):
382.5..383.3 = 0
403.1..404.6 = 8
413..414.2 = 0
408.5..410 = 0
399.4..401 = 9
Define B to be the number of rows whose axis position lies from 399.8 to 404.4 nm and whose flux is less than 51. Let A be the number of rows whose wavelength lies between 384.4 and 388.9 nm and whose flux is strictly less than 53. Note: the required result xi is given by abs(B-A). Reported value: 10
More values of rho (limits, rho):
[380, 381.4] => 35.8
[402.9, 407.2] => 56.6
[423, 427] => 50.6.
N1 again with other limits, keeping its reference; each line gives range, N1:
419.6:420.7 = 1.0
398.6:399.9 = 1.1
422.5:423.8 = 1.0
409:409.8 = 3.7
